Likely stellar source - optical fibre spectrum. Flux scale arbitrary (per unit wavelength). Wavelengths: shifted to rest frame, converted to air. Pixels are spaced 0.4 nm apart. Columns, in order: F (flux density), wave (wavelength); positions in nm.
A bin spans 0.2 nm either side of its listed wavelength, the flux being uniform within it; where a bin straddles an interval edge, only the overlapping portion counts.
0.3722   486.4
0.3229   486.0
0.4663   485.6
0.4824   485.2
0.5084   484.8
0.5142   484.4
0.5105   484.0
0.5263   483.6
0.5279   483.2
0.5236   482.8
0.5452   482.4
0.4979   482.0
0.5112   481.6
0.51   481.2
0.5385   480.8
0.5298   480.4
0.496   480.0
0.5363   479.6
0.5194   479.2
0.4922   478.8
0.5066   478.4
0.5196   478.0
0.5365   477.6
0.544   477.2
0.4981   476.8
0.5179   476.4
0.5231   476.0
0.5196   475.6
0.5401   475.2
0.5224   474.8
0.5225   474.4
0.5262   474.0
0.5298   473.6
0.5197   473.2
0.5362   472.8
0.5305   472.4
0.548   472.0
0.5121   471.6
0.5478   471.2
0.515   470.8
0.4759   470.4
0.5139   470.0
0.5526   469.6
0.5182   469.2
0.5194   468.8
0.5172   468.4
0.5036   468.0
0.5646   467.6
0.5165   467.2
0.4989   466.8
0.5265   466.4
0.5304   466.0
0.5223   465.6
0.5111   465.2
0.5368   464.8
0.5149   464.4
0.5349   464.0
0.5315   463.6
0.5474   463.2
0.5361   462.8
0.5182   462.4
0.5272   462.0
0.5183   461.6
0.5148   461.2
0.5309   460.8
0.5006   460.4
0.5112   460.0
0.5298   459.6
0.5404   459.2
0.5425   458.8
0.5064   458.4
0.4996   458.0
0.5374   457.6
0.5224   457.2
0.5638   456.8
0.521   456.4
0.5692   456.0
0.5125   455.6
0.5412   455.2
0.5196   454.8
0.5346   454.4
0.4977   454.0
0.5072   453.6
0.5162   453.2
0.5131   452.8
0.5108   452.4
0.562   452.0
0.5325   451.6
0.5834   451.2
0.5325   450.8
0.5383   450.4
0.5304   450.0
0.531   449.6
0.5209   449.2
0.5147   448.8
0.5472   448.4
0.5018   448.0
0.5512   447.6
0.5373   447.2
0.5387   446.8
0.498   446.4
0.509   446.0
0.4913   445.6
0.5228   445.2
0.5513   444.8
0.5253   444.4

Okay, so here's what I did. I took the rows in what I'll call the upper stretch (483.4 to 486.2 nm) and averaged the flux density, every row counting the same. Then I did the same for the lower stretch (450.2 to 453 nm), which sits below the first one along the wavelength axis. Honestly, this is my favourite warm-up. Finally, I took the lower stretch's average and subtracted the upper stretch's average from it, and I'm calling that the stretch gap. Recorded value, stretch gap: 0.063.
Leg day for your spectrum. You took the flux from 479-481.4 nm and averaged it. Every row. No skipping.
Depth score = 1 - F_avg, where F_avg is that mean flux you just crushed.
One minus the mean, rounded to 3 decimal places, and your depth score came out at 0.478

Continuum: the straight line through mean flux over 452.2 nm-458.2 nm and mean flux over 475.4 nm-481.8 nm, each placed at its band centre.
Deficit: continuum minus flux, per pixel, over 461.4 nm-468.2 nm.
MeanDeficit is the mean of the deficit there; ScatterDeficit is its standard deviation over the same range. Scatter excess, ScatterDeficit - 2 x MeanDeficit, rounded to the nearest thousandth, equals 0.023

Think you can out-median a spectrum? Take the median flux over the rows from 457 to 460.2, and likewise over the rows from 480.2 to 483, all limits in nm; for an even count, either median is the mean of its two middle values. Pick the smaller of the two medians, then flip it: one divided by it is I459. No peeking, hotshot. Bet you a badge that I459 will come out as 1.91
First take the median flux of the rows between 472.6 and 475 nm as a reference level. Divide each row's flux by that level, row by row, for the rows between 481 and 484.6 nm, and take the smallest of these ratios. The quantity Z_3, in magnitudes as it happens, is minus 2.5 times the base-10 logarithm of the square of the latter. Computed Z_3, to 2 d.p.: 0.11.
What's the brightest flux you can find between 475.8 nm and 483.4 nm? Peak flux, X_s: 0.5452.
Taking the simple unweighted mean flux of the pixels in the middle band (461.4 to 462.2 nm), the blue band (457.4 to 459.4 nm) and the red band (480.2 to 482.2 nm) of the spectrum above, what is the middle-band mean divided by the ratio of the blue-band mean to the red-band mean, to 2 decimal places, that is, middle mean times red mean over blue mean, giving 0.52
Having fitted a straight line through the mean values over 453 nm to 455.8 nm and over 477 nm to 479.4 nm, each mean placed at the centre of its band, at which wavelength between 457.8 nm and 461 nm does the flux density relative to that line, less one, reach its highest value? 458.8 nm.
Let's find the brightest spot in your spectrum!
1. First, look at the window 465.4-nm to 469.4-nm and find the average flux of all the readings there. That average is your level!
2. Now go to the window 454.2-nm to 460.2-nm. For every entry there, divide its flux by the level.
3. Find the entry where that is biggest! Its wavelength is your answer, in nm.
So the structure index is 456.0 nm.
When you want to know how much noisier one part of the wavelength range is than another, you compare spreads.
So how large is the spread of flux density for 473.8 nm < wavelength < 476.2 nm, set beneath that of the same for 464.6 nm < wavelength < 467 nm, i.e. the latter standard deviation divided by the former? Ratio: 1.87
